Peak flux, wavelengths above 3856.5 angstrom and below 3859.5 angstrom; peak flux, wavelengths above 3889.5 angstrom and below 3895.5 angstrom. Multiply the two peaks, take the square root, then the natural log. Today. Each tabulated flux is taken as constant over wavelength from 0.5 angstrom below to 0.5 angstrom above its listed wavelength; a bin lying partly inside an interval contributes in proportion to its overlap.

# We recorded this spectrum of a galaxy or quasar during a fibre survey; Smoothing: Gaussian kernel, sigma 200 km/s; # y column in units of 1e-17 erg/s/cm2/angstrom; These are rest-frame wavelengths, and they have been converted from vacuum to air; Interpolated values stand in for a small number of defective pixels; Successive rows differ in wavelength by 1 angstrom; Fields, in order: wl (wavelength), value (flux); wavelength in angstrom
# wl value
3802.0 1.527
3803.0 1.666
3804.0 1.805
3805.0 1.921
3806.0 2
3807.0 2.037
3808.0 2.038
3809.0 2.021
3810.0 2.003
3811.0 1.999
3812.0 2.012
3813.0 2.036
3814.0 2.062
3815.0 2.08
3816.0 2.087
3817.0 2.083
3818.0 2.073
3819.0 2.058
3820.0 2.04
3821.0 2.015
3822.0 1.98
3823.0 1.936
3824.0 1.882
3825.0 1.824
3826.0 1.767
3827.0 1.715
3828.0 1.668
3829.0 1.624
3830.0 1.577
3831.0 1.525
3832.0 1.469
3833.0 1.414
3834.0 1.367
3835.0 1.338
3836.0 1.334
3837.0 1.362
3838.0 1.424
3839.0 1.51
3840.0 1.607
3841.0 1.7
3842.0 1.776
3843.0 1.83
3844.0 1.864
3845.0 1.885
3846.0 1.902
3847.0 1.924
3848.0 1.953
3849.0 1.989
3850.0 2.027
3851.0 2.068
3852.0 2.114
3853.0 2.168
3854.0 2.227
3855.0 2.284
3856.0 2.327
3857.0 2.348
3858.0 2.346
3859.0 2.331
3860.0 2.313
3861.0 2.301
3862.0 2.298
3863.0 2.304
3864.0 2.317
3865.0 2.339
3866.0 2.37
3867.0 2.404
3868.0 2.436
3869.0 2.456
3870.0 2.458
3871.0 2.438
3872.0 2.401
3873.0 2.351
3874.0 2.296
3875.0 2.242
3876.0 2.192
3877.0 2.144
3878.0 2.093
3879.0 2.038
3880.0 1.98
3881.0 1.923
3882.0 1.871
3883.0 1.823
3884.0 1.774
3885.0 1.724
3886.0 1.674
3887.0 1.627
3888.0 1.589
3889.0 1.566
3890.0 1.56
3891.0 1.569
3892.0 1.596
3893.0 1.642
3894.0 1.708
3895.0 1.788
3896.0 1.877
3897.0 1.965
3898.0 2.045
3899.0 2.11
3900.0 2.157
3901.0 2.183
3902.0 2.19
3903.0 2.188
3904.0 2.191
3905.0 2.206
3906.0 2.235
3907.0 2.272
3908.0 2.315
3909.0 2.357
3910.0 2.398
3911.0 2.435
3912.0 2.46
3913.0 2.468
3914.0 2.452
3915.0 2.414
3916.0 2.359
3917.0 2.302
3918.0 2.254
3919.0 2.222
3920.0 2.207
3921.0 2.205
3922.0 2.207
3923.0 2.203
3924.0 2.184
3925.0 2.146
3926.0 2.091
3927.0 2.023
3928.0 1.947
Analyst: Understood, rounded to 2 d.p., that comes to 0.72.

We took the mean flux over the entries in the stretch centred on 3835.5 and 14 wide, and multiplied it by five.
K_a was 7.5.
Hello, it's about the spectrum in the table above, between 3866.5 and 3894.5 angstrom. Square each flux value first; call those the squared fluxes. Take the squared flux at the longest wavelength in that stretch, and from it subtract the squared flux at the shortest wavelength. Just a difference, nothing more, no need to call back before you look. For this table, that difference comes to -2.9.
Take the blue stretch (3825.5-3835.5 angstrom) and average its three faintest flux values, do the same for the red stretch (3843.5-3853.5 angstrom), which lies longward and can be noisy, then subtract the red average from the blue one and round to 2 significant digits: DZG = -0.51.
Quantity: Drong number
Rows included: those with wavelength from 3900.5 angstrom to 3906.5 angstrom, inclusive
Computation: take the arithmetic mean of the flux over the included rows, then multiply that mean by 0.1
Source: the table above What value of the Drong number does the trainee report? 0.22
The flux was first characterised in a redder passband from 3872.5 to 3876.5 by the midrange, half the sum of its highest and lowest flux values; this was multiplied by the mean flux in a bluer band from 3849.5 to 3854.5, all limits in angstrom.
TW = 4.82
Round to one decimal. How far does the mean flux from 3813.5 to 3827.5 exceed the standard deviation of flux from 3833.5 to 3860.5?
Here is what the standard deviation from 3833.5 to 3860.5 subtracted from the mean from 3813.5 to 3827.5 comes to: 1.6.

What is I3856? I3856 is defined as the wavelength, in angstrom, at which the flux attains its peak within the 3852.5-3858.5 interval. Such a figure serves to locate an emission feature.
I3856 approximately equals 3857.0 angstrom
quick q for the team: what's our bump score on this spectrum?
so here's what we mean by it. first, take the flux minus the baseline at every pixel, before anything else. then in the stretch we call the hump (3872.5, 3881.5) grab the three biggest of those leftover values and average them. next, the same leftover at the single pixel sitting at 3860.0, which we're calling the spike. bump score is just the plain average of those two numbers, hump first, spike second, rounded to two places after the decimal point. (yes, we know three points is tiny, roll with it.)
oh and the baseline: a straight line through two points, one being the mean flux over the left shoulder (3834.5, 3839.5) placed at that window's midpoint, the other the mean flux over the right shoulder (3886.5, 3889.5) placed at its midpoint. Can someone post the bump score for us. 0.79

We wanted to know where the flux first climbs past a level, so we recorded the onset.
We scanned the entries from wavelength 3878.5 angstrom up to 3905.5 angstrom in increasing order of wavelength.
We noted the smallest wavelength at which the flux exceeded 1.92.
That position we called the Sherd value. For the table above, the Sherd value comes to 3879.0 angstrom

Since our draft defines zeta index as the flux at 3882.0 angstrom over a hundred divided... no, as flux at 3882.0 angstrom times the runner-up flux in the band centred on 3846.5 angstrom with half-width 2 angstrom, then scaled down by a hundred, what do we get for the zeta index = 0.0360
